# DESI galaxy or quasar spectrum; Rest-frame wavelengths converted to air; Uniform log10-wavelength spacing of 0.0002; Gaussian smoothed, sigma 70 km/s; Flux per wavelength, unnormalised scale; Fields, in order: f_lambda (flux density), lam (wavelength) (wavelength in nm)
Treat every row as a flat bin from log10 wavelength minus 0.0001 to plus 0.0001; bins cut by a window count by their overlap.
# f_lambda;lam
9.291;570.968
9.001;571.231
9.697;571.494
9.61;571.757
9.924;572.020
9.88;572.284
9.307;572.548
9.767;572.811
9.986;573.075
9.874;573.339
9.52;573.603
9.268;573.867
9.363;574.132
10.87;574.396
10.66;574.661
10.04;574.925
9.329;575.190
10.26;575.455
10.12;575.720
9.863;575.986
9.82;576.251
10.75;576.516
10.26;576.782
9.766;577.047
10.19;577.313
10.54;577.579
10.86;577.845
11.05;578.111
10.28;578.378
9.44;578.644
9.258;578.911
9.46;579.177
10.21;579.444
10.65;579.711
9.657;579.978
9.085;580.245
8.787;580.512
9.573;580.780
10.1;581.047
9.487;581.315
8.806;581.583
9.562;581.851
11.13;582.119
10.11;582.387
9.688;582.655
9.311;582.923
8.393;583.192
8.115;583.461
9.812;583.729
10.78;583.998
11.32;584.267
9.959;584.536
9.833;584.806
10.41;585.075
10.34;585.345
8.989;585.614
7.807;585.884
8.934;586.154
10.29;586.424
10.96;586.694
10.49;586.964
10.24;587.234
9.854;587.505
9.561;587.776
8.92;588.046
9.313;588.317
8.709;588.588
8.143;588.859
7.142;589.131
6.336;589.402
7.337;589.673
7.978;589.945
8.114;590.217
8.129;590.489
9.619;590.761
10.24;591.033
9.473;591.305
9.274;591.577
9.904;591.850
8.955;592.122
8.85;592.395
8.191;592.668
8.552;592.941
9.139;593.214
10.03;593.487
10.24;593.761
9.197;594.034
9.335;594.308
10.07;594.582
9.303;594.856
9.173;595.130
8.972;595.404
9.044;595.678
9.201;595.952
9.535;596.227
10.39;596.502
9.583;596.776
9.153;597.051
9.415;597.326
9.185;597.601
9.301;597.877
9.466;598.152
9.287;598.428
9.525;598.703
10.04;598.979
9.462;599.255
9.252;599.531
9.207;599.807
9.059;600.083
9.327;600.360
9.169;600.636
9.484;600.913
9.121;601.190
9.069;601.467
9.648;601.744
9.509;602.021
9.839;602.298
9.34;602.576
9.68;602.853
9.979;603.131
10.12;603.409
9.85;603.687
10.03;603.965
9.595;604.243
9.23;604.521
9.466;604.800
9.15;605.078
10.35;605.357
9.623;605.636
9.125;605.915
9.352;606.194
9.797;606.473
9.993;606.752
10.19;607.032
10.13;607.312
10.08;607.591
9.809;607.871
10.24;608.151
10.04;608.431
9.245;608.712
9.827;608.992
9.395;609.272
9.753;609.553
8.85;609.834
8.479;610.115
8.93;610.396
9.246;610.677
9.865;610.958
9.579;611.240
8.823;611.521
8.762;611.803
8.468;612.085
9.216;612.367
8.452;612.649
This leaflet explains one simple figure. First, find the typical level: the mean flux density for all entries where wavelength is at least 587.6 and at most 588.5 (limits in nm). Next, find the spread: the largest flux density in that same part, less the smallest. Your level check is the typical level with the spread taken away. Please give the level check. 8.6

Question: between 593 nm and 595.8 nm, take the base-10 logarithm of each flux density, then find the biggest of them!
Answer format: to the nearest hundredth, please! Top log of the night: 1.01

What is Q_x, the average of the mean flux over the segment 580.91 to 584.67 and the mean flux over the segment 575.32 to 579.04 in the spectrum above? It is 9.97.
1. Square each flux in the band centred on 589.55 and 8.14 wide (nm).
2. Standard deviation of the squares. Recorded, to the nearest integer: 19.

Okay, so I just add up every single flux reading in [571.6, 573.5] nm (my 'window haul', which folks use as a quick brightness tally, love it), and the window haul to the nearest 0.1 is 68.3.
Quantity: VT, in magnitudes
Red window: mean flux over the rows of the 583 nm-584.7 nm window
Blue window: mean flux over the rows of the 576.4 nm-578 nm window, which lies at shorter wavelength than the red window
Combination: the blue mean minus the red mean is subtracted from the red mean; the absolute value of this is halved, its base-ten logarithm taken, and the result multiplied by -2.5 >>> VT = -1.64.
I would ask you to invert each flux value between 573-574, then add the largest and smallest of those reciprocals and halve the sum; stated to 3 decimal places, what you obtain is 0.104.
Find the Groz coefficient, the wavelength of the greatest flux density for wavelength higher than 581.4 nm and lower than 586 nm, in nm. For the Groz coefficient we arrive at 584.267 nm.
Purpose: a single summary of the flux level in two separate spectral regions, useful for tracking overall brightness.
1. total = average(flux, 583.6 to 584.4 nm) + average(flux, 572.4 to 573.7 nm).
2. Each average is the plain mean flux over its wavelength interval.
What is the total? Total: 20.3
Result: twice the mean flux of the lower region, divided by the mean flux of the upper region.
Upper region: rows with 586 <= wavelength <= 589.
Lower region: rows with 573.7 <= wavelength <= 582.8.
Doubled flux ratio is 2.08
